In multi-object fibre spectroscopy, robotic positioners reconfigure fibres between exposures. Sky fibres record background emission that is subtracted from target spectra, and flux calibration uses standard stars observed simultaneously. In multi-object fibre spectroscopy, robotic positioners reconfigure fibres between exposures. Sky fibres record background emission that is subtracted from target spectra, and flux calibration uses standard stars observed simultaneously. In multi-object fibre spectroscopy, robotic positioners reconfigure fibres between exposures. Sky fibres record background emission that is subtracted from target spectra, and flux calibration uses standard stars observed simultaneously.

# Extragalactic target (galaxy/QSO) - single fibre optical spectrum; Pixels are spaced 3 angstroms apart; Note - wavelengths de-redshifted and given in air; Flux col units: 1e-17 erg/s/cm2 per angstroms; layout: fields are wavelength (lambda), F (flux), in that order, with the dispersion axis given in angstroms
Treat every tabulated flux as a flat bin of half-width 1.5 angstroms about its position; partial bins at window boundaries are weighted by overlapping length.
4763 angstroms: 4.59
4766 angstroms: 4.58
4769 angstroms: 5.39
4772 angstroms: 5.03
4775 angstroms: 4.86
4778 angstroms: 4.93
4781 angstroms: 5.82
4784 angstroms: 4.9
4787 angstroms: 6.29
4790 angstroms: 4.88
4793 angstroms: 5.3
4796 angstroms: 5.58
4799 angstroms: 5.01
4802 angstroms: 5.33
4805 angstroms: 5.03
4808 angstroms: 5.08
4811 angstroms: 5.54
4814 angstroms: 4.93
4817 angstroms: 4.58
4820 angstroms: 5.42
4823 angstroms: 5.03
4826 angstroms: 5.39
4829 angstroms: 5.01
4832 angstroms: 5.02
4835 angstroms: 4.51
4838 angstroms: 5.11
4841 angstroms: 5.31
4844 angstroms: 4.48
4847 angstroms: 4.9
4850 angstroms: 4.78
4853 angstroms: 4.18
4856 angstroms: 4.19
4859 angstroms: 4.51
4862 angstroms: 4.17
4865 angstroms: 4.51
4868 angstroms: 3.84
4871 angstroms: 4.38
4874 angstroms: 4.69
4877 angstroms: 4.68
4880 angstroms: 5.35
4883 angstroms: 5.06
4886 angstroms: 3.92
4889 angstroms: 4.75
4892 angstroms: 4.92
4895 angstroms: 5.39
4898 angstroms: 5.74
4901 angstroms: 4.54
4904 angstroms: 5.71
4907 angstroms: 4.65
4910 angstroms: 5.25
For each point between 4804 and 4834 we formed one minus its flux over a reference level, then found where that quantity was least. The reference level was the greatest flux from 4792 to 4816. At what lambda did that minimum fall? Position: 4811 angstroms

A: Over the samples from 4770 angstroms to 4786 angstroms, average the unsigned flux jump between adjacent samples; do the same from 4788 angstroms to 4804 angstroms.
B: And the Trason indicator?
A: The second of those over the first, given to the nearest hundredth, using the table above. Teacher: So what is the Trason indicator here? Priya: 0.78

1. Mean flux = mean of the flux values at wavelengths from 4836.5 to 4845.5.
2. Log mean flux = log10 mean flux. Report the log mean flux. 0.70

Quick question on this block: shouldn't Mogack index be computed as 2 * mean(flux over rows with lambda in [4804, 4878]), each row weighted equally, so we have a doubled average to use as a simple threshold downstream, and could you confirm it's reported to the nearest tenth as 9.5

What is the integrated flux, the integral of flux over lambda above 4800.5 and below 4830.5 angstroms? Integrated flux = 154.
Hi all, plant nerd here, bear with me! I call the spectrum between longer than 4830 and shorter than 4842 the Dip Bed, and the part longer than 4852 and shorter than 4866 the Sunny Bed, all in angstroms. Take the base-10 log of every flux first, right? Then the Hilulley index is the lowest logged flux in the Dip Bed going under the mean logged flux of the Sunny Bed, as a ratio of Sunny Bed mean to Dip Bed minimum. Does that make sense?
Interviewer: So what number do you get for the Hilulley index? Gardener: 0.97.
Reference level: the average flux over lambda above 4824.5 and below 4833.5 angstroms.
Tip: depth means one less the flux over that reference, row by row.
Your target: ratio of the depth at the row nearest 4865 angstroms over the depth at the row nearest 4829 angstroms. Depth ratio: 4.8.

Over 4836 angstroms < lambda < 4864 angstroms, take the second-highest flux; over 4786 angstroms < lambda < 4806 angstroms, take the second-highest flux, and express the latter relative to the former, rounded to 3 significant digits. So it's 1.09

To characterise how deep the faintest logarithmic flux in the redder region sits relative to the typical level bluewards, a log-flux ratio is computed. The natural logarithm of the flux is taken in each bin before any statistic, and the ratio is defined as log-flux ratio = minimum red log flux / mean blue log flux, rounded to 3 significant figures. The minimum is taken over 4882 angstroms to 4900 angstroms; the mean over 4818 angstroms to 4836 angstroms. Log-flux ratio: 0.843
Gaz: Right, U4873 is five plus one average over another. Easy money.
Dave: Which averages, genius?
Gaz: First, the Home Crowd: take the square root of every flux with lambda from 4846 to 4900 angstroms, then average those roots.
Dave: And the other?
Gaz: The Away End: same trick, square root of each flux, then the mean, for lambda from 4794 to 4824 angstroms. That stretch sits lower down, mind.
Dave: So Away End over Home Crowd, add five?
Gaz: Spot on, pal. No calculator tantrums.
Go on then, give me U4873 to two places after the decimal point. 6.05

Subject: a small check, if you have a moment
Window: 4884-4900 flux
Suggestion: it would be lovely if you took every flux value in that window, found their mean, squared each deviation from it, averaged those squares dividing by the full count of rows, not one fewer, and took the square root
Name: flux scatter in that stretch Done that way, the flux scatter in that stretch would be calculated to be 0.62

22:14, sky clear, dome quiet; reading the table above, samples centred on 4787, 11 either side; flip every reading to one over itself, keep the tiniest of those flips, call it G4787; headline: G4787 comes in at 0.159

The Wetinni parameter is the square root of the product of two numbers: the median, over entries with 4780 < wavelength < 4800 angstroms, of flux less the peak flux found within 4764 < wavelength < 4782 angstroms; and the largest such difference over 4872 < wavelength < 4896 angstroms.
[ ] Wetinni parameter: 0.47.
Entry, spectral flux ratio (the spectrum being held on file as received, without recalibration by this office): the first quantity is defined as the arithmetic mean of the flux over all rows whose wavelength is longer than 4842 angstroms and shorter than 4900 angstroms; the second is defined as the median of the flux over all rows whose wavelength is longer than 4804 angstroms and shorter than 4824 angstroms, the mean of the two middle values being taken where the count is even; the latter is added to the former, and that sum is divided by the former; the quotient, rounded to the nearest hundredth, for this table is 2.08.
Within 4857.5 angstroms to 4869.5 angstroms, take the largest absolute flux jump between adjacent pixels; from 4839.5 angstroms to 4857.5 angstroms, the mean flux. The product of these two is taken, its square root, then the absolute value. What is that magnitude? 1.8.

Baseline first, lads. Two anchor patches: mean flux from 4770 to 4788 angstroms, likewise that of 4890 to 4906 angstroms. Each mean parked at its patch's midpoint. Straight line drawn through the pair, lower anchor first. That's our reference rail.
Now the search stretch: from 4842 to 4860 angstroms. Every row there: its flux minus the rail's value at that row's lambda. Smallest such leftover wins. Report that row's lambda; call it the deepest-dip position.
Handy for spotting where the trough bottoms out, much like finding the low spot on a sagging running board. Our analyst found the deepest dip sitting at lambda 4853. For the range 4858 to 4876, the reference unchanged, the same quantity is 4868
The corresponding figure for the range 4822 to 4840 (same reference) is 4835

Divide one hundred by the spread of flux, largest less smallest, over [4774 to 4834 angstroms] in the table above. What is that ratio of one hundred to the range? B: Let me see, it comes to 58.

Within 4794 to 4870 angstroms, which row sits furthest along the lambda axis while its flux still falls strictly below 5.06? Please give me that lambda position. 4868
